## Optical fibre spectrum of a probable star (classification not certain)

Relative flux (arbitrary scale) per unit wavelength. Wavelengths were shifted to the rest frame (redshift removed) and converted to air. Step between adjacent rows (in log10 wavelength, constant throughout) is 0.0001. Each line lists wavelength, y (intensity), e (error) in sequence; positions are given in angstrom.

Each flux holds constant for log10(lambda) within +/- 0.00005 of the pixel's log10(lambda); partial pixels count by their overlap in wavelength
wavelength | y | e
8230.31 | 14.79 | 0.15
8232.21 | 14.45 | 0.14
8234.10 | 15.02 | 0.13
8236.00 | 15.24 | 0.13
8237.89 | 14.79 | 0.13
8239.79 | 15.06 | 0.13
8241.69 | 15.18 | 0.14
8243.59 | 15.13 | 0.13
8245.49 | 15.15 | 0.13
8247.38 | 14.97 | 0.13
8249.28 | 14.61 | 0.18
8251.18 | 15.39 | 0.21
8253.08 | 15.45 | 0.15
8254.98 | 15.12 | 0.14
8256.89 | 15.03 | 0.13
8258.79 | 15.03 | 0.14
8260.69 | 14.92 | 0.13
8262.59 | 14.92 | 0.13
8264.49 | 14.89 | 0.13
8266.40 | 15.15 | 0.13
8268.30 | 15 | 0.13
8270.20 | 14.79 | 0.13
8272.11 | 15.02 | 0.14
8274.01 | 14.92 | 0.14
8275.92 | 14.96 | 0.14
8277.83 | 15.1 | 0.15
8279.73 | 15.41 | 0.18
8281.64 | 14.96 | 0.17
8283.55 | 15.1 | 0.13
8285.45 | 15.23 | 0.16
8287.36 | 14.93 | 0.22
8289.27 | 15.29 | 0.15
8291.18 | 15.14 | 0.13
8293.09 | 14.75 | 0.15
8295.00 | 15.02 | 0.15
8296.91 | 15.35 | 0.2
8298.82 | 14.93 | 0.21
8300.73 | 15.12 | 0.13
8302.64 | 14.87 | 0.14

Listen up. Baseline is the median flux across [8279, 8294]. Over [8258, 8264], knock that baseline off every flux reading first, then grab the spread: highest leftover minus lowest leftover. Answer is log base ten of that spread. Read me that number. -1.0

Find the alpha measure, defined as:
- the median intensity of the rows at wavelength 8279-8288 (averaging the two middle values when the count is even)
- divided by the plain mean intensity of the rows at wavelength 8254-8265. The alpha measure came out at 1.01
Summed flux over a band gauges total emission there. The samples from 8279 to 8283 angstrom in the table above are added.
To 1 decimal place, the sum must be 30.4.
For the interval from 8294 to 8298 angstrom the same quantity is 30.4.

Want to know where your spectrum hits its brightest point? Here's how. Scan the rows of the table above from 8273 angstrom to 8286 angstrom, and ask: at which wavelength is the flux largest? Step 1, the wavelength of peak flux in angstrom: 8279.73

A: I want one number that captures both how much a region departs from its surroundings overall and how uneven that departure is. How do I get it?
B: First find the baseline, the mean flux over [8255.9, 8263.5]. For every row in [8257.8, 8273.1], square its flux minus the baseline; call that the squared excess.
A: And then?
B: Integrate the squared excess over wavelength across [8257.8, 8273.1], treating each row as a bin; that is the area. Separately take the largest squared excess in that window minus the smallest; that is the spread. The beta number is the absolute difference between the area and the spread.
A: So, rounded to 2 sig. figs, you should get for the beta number 0.13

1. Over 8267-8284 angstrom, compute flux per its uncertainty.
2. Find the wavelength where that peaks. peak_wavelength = 8283.55 angstrom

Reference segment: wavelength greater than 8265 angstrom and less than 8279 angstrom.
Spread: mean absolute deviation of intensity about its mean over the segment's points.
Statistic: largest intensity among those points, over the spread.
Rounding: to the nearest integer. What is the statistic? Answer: 174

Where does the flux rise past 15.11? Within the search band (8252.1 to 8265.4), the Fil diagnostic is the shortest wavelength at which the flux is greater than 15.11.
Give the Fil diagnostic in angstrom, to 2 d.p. 8253.08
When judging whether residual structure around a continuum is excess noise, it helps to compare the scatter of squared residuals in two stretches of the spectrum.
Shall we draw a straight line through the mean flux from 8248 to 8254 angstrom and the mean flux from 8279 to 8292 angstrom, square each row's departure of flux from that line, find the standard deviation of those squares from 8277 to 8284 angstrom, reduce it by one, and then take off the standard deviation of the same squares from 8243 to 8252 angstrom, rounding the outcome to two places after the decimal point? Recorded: -1.08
